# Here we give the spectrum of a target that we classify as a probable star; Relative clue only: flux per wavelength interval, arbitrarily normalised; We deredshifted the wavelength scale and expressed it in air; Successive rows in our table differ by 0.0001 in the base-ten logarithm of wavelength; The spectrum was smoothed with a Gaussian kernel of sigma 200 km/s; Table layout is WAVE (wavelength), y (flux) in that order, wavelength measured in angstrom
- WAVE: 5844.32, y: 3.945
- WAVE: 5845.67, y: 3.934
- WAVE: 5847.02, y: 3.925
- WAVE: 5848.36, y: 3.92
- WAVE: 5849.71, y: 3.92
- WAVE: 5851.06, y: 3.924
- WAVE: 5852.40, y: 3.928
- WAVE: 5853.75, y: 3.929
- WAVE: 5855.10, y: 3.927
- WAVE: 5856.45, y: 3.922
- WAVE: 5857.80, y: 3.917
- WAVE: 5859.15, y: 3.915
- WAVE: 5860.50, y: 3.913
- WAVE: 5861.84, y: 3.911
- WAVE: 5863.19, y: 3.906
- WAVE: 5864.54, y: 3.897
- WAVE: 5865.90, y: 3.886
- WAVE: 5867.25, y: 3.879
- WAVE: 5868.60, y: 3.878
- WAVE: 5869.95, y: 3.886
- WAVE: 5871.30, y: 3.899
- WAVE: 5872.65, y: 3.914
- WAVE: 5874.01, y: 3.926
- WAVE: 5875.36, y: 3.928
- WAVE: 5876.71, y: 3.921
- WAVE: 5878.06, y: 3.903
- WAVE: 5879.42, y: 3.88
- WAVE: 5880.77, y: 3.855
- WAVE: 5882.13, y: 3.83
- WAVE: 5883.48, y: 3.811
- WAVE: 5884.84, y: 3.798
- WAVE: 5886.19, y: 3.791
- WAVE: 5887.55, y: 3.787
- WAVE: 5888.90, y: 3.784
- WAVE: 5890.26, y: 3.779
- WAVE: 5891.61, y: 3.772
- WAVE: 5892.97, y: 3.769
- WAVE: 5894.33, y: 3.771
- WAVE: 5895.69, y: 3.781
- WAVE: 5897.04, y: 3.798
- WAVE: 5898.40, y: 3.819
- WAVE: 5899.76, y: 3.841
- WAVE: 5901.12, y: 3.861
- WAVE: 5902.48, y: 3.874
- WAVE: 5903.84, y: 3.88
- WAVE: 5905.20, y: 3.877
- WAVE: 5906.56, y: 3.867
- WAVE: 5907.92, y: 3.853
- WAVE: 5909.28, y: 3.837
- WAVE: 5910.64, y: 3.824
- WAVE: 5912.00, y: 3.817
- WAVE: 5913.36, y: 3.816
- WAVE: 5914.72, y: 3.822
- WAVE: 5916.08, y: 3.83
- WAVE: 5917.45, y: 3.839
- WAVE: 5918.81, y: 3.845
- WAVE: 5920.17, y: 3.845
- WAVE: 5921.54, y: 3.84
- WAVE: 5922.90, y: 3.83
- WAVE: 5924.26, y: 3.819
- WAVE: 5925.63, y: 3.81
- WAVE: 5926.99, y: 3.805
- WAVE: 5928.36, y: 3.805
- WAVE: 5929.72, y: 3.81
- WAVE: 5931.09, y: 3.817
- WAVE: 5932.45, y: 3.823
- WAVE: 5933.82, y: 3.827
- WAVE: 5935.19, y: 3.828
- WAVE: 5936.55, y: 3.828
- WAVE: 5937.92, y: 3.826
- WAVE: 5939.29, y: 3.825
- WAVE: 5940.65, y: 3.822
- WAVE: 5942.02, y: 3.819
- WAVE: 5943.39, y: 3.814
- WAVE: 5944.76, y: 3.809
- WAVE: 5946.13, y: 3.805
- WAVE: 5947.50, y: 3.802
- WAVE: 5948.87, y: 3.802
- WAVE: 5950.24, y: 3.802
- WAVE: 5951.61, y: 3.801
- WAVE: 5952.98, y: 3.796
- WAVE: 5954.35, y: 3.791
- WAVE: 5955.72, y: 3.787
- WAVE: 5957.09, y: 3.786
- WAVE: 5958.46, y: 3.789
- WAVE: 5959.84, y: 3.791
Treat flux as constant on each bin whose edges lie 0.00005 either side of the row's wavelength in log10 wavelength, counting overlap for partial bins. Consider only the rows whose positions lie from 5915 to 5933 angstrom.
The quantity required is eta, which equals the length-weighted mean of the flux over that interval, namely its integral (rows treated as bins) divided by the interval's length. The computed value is 3.82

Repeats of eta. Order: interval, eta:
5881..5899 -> 3.79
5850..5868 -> 3.91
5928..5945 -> 3.82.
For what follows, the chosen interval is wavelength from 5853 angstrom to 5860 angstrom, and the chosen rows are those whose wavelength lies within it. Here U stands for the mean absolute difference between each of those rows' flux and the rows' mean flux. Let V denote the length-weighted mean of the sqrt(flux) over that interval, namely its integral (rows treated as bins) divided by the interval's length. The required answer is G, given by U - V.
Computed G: -1.97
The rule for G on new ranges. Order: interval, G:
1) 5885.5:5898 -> -1.94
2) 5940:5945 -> -1.95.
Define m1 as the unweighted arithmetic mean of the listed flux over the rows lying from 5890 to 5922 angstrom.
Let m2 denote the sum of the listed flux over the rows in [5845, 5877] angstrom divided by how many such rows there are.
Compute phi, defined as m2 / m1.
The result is 1.02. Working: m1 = 3.827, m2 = 3.91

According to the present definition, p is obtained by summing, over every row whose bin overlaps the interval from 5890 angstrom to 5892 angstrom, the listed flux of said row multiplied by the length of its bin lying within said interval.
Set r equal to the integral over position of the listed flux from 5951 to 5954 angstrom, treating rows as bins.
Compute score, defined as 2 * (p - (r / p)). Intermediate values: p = 8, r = 11.4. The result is 12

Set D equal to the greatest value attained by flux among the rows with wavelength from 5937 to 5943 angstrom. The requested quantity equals 3.826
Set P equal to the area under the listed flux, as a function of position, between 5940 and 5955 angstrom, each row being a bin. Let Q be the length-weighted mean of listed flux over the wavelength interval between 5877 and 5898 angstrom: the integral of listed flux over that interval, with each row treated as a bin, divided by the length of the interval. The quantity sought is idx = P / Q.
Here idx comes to 15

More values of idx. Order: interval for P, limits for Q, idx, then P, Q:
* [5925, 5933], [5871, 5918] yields 8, 31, 3.84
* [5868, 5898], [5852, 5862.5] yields 29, 115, 3.92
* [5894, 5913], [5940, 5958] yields 19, 73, 3.80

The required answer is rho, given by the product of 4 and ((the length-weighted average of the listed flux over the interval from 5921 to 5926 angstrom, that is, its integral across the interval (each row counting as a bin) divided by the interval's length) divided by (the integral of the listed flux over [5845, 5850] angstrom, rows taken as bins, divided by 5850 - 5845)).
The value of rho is 3.90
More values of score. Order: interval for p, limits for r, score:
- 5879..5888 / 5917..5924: 67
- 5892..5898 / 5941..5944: 44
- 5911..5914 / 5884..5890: 19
